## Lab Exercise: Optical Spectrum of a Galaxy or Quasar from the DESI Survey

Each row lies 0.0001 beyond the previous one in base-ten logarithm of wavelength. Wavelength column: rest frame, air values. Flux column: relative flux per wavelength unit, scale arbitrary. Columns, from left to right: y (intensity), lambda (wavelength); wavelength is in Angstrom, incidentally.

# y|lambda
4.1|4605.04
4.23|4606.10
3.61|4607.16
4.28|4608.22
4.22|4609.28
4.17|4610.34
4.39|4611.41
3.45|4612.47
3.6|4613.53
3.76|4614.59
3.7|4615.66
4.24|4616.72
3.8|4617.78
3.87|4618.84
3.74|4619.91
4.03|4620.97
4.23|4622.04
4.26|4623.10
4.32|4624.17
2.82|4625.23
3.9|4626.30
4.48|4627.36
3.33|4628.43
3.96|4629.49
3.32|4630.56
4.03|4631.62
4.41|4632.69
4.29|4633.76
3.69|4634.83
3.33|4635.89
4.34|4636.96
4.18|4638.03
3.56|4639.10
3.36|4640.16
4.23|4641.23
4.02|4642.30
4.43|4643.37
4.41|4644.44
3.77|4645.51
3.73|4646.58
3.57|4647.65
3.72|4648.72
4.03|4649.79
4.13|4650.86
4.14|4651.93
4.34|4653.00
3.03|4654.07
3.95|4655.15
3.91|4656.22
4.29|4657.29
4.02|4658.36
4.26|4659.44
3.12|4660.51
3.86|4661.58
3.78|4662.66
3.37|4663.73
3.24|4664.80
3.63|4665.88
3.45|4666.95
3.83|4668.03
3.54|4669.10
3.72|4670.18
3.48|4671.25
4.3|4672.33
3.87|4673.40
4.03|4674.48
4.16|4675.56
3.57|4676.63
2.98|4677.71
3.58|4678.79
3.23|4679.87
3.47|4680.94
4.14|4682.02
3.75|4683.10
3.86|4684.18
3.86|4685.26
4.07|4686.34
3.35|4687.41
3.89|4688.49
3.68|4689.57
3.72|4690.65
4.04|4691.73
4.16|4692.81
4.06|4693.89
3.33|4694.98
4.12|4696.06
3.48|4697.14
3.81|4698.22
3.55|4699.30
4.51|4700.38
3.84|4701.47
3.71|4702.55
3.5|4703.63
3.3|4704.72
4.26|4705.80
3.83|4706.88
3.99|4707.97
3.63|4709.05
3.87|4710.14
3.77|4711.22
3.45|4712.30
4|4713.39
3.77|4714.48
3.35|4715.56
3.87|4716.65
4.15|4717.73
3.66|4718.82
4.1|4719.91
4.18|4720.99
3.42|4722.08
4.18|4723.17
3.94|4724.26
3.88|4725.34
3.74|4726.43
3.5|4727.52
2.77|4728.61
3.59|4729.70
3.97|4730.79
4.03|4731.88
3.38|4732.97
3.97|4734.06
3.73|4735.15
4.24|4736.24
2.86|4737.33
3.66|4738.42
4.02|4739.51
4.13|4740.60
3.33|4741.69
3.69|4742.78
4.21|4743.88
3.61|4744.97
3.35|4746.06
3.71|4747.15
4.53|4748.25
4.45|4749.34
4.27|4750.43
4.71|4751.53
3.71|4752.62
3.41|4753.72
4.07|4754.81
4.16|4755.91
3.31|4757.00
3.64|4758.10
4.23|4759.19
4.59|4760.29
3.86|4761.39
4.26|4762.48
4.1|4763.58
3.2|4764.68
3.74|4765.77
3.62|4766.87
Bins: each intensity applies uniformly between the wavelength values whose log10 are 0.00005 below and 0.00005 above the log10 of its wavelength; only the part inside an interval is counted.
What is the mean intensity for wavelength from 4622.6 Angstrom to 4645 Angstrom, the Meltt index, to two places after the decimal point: 3.94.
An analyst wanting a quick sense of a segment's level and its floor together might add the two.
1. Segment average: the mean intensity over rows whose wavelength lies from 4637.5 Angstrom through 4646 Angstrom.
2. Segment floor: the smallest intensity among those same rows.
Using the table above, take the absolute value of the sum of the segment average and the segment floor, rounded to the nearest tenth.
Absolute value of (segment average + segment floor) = 7.4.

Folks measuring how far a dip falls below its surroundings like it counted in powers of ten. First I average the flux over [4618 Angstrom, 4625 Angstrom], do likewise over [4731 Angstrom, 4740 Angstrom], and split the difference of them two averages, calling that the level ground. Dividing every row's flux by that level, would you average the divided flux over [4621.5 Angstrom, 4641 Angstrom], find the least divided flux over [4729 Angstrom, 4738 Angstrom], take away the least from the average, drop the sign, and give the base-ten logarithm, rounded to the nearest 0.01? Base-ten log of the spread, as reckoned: -0.58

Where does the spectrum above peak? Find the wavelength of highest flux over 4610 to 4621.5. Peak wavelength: 4611.41 Angstrom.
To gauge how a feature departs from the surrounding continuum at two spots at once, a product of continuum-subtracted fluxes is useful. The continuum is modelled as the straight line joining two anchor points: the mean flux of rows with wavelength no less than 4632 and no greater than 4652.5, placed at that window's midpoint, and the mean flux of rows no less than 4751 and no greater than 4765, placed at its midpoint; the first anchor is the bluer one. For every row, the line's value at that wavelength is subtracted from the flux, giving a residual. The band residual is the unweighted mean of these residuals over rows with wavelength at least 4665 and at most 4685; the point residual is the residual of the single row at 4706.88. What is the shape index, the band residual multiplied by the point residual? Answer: 0.03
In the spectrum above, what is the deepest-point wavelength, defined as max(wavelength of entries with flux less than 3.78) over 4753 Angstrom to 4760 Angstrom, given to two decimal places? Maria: 4758.10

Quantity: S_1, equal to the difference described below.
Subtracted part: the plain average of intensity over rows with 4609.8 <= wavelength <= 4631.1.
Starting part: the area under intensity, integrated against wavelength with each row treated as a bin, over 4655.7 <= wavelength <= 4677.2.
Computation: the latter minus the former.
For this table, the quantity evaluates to 77.2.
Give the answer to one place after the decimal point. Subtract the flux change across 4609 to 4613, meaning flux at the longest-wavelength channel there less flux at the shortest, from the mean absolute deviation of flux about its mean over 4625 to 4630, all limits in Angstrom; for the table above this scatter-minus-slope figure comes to 1.3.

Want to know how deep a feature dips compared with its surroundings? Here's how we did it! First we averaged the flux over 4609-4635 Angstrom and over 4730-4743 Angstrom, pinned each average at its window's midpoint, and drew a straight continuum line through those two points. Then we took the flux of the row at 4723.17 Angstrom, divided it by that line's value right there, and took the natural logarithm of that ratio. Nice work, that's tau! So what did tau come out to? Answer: 0.10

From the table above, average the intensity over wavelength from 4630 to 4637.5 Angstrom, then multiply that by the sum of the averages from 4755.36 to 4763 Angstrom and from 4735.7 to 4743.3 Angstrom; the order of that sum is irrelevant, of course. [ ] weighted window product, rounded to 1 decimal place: 30.2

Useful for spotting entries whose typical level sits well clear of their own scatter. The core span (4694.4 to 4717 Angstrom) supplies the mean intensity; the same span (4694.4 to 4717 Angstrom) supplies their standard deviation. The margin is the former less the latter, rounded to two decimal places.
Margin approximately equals 3.45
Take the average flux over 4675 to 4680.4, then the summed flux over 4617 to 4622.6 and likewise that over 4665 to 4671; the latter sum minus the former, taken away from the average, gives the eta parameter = 5.0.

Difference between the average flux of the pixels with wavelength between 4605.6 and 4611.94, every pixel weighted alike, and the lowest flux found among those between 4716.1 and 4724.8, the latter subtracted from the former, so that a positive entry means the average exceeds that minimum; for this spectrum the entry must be 0.73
